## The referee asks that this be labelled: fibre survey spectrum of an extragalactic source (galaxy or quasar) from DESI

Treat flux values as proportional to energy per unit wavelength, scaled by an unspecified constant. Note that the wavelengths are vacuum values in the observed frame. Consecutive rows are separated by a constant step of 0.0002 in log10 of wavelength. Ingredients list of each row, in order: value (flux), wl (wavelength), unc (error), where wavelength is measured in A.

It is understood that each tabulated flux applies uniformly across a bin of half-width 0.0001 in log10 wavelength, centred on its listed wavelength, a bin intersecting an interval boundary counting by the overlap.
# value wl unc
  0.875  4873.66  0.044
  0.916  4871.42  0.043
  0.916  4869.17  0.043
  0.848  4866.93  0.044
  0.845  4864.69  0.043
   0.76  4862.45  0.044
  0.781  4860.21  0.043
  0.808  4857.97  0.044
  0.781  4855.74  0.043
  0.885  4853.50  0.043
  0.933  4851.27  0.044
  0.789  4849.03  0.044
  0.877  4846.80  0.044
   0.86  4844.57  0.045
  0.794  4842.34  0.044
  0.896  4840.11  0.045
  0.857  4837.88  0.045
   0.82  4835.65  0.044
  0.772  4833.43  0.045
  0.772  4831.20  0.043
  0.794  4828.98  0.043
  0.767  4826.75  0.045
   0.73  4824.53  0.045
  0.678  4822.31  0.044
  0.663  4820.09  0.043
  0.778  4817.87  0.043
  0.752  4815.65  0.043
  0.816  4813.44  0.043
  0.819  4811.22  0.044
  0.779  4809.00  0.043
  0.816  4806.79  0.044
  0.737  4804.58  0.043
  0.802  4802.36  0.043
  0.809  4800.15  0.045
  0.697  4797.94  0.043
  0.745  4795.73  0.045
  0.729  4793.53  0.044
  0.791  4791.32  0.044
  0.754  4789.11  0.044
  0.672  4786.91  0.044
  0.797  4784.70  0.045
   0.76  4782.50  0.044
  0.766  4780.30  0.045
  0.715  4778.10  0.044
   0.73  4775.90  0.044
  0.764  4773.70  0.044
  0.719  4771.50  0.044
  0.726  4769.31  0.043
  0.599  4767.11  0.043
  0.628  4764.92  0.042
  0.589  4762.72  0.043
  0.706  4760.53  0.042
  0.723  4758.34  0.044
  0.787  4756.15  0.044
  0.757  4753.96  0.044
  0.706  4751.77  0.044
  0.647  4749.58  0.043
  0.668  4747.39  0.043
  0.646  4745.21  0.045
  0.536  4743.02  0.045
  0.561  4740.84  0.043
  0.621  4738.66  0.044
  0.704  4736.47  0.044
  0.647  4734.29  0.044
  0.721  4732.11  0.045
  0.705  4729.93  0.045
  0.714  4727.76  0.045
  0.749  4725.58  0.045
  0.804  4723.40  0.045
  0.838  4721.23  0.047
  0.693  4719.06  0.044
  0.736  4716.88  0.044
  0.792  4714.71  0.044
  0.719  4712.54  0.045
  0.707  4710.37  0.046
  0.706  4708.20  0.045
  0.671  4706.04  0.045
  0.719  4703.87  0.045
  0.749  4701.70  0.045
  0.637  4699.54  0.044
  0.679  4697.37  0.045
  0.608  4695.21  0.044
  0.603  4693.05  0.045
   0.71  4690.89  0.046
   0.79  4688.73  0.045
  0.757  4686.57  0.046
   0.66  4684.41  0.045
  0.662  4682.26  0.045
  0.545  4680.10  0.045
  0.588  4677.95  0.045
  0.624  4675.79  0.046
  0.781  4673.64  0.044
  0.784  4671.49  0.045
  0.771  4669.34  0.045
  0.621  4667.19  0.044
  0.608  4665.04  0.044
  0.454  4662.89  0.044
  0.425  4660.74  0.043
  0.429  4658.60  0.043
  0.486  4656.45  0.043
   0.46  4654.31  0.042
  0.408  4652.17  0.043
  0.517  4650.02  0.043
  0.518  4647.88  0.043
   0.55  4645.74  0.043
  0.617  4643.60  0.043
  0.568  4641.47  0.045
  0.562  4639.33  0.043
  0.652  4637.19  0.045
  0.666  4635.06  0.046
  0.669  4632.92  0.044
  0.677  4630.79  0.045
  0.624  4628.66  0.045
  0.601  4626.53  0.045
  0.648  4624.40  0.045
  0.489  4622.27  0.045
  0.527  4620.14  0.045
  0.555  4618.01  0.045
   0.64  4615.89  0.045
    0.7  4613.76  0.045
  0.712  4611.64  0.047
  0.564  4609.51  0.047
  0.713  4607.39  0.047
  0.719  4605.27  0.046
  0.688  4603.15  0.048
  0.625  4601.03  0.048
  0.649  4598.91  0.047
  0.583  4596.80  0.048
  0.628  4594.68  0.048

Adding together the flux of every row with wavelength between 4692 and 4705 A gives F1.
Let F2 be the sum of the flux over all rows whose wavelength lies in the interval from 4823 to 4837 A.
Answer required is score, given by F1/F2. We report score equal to 0.9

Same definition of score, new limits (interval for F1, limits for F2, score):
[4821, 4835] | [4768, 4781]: 1.0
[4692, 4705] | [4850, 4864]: 0.8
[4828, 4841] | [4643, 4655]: 1.6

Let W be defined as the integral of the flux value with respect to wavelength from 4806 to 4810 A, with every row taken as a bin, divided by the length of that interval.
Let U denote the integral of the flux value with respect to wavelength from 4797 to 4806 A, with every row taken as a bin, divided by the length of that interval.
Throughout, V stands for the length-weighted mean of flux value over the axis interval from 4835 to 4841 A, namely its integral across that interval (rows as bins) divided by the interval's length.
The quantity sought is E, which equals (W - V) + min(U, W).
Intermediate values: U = 0.76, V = 0.9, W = 0.80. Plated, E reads 0.70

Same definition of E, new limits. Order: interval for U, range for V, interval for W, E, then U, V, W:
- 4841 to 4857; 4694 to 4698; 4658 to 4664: 0.24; 0.85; 0.6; 0.44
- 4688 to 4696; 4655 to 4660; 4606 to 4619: 0.84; 0.68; 0.5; 0.65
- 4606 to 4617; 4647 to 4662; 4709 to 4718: 0.94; 0.67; 0.5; 0.74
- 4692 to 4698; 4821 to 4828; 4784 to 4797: 0.65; 0.63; 0.7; 0.75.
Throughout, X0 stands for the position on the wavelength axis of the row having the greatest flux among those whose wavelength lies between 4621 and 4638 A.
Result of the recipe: 4630.79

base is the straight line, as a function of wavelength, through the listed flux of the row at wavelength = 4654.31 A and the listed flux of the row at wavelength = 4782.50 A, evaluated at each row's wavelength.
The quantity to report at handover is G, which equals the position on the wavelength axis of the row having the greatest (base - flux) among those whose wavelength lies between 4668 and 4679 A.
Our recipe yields 4677.95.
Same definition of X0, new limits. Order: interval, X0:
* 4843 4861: 4851.27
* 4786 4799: 4791.32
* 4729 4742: 4732.11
